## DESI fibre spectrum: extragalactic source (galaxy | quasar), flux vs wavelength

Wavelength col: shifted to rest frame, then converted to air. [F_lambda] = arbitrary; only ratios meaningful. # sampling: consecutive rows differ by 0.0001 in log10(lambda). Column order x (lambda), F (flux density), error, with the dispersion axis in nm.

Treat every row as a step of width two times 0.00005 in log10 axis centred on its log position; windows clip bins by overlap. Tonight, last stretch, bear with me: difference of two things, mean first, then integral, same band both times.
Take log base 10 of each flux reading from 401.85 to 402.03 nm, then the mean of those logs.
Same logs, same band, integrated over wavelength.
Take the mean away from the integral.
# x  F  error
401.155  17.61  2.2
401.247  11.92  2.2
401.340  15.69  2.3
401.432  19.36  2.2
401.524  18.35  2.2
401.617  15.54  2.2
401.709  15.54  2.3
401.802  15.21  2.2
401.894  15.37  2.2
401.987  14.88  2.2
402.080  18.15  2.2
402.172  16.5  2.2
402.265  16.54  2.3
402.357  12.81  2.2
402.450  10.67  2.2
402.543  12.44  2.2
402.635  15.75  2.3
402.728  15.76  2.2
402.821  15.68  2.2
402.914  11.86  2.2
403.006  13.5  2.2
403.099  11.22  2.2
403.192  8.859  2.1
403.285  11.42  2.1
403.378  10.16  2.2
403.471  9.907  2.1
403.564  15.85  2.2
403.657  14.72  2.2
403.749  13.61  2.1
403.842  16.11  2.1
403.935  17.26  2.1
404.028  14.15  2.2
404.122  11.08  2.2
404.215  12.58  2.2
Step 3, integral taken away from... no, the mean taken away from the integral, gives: -0.96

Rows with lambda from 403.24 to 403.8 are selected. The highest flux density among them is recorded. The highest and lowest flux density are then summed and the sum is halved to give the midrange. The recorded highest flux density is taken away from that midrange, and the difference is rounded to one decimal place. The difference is -3.0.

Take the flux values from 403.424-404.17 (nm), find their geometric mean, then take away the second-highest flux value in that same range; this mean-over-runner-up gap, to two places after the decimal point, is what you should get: -2.24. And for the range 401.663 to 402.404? -0.98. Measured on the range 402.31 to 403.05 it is -2.32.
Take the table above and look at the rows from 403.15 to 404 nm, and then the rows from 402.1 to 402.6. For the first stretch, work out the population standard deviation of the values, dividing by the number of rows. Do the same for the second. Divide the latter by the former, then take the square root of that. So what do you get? 0.90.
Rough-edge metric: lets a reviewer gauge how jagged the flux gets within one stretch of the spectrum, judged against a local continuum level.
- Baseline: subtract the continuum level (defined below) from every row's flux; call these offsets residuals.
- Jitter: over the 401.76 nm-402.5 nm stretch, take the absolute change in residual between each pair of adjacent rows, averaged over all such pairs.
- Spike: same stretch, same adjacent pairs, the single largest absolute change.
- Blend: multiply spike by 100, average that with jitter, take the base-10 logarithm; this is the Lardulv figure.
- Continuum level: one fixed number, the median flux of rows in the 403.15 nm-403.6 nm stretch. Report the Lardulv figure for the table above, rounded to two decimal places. 2.27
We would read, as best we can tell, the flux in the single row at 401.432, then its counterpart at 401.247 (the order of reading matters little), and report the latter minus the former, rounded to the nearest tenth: -7.4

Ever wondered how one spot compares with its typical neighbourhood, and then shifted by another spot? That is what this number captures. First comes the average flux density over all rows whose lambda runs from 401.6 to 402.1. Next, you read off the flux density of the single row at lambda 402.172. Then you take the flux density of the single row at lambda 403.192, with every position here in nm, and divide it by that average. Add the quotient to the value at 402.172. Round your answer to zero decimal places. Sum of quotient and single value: 17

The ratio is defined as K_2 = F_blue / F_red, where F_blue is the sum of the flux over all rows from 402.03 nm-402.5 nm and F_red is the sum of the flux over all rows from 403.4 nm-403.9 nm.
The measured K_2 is 1.06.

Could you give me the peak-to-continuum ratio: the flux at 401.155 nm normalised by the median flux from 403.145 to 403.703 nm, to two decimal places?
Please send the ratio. 1.63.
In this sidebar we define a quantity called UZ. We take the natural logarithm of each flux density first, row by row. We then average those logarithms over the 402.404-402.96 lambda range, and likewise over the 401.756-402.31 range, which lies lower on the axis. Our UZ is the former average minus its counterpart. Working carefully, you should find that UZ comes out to -0.17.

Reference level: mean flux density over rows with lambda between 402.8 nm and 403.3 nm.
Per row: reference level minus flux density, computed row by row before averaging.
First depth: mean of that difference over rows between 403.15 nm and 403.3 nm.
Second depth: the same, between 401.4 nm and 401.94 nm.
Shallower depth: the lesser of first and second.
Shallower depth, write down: -4.5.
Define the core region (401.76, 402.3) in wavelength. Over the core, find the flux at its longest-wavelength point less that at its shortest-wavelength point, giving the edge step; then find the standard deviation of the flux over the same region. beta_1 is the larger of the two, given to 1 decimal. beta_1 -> 1.3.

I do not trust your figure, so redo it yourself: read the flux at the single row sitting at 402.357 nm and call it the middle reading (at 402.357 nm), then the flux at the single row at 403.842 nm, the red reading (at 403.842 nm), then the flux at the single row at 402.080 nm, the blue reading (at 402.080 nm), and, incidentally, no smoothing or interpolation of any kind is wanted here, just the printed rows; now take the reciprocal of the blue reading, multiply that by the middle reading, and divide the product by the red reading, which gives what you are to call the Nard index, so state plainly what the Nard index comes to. 0.044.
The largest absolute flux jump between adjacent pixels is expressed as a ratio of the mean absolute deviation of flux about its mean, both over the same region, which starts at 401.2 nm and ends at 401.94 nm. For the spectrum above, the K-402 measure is 2.5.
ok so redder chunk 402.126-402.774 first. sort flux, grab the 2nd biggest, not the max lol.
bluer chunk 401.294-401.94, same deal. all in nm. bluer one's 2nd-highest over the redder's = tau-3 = 1.11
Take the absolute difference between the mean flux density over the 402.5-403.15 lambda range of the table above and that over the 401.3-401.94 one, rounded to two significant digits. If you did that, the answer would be 2.7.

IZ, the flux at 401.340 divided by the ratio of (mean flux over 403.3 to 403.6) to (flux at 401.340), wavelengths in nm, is 21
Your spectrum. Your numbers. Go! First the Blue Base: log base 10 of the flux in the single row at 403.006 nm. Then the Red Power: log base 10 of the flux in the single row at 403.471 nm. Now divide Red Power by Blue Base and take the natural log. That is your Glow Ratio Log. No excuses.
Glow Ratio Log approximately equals -0.13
